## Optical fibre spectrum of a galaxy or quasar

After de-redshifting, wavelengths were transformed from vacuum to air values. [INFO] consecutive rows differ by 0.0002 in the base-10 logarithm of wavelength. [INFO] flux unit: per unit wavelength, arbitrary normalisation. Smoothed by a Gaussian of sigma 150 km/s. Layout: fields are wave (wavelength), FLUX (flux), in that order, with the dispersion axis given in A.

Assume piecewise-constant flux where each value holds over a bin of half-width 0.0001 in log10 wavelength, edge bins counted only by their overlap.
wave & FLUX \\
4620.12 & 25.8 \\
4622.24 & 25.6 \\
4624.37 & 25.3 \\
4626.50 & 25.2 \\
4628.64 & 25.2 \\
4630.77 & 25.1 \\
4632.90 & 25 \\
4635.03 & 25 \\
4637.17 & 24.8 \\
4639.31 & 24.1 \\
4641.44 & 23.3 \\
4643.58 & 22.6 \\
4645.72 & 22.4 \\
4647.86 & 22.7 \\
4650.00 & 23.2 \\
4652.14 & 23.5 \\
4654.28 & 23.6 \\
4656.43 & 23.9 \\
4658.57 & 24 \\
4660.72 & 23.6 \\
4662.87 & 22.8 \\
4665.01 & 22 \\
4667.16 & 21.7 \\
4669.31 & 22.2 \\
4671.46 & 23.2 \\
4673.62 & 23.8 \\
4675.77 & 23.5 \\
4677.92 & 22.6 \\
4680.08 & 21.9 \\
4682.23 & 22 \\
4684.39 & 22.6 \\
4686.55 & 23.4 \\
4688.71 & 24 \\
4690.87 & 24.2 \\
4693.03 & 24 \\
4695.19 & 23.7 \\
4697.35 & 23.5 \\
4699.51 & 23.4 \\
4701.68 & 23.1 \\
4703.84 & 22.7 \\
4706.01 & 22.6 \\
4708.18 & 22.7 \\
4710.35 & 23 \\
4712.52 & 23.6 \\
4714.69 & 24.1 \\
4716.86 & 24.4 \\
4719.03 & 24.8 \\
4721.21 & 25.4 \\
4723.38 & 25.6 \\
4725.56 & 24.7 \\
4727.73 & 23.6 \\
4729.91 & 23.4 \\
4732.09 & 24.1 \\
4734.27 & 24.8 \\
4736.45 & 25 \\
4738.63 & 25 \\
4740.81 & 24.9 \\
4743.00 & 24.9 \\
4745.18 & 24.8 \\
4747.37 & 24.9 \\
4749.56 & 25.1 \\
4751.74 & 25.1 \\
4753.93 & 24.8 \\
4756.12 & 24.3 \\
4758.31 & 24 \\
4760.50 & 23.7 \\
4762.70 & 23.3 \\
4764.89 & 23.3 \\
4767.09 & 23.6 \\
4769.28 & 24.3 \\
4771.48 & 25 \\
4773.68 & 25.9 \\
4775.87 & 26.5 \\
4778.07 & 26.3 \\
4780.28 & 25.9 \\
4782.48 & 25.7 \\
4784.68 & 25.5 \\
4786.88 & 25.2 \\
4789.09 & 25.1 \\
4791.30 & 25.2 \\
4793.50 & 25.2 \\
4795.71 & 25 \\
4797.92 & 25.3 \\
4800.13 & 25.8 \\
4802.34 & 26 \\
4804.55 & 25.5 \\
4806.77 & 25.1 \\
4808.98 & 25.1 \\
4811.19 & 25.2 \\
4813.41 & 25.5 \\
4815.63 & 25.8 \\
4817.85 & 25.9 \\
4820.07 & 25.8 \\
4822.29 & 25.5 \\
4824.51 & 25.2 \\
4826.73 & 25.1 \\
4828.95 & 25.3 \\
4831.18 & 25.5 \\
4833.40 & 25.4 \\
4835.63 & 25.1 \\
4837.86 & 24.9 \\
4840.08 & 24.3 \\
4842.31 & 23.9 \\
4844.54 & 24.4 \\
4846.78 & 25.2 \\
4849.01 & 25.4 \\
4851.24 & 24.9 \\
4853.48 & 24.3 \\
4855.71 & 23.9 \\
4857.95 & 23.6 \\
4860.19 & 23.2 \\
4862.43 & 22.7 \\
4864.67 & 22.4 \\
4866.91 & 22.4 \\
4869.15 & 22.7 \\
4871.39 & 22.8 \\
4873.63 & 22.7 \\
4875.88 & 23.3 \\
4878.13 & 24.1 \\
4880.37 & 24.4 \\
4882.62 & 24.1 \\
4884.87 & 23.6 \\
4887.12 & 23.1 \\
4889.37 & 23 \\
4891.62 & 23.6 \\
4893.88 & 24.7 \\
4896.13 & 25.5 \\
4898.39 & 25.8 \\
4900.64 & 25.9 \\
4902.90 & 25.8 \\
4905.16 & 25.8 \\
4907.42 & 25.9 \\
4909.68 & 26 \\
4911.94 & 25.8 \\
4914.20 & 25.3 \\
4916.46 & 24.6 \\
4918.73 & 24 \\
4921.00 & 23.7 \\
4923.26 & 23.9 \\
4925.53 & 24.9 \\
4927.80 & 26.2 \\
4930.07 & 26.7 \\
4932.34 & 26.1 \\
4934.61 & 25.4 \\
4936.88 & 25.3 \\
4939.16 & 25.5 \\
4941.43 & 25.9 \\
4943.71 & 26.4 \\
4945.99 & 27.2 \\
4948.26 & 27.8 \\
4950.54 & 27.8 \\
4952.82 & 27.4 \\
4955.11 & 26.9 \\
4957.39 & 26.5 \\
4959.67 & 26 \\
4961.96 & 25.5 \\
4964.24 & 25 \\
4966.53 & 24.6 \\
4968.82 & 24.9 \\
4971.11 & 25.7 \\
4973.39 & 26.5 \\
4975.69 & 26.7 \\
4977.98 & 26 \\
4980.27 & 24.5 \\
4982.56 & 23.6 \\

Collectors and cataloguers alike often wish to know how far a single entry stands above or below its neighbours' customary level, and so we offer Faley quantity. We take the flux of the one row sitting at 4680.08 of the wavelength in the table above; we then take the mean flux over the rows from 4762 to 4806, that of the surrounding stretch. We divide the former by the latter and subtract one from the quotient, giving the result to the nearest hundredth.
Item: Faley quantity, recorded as -0.13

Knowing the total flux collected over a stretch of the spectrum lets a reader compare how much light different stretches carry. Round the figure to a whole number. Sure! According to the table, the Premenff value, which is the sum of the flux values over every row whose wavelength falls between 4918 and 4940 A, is 252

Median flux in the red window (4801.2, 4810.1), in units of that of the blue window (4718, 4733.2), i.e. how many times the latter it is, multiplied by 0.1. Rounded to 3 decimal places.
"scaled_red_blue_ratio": 0.102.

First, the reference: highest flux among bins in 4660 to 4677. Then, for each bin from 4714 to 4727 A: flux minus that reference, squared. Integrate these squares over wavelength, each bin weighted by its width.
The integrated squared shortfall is 18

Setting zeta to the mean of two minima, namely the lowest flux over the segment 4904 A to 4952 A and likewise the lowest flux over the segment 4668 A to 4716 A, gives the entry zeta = 22.8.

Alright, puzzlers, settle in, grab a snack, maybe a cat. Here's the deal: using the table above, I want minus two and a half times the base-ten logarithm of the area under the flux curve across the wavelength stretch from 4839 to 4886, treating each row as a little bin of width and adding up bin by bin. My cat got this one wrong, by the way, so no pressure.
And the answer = -7.62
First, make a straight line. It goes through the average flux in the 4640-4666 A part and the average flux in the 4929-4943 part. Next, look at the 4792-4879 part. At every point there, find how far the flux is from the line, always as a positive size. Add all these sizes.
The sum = 42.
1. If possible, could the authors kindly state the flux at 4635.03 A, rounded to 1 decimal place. 25.0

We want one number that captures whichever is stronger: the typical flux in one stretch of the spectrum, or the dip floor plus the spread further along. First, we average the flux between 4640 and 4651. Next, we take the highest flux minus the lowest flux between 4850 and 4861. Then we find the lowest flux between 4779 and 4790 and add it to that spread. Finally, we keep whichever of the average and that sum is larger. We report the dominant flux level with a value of 26.8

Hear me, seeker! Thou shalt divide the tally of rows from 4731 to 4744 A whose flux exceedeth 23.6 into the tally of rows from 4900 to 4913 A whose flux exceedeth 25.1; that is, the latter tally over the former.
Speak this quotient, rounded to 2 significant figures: 1.0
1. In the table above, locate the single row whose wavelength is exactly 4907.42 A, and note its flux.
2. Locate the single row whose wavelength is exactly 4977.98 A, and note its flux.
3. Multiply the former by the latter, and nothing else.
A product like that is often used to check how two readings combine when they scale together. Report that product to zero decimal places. 673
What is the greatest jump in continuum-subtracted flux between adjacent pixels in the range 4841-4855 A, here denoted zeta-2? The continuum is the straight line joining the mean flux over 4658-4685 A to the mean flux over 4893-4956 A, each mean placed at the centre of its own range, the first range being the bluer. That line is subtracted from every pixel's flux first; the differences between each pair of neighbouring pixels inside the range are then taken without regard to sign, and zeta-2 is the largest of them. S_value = 0.77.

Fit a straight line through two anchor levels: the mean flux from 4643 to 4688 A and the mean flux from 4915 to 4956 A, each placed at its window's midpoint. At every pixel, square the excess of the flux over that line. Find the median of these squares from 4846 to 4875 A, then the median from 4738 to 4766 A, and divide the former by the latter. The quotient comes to 3.3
